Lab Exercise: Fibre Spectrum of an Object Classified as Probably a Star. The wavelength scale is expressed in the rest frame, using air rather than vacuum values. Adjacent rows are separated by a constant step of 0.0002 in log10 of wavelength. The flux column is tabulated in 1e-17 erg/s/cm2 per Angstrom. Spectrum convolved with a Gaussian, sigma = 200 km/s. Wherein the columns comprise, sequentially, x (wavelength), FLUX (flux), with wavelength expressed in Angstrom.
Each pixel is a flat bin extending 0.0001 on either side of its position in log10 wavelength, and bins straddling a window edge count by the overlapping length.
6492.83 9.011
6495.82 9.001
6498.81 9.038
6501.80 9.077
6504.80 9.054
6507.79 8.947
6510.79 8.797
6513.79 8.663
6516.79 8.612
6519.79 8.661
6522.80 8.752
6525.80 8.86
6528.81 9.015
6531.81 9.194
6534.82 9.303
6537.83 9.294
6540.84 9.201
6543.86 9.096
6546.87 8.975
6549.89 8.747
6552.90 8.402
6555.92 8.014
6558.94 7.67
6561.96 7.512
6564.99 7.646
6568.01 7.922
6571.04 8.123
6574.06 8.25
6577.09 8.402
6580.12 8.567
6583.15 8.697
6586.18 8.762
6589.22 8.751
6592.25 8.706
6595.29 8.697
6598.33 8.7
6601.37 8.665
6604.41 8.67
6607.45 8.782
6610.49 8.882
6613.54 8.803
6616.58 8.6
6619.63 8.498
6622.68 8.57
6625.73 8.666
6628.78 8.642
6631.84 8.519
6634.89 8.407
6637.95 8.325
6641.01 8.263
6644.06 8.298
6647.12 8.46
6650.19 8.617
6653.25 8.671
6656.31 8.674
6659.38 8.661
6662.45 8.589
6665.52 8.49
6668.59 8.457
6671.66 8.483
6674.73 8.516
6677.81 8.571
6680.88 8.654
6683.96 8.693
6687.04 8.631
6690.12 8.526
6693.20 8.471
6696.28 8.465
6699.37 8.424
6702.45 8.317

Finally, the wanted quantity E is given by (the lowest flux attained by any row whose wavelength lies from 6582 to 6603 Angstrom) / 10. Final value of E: 0.87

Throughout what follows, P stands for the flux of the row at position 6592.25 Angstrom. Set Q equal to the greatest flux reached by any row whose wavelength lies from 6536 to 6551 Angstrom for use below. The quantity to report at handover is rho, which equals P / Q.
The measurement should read 0.94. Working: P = 8.706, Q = 9.294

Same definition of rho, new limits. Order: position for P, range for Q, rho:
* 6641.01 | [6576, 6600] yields 0.94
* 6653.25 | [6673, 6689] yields 1.00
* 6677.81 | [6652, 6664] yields 0.99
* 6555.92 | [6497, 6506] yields 0.88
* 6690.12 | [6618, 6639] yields 0.98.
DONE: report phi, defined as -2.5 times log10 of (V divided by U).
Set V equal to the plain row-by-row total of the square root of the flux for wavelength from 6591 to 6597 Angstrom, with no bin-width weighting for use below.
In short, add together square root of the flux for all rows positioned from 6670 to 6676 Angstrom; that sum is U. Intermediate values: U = 5.83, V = 5.90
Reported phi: -0.01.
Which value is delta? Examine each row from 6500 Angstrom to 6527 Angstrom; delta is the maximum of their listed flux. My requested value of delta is 9.077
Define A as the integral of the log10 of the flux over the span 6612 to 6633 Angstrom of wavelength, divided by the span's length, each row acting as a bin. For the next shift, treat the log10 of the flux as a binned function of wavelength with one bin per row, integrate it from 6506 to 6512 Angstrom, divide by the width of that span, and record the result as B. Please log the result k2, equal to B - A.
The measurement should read 0.014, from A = 0.935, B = 0.949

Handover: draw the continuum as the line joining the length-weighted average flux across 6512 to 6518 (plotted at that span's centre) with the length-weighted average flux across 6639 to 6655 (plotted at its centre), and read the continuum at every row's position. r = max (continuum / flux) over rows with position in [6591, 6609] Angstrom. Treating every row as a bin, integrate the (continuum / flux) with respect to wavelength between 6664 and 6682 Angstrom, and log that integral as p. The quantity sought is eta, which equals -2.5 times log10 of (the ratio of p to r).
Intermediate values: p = 17.8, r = 0.98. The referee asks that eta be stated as -3.14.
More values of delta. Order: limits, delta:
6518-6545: 9.303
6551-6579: 8.402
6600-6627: 8.882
